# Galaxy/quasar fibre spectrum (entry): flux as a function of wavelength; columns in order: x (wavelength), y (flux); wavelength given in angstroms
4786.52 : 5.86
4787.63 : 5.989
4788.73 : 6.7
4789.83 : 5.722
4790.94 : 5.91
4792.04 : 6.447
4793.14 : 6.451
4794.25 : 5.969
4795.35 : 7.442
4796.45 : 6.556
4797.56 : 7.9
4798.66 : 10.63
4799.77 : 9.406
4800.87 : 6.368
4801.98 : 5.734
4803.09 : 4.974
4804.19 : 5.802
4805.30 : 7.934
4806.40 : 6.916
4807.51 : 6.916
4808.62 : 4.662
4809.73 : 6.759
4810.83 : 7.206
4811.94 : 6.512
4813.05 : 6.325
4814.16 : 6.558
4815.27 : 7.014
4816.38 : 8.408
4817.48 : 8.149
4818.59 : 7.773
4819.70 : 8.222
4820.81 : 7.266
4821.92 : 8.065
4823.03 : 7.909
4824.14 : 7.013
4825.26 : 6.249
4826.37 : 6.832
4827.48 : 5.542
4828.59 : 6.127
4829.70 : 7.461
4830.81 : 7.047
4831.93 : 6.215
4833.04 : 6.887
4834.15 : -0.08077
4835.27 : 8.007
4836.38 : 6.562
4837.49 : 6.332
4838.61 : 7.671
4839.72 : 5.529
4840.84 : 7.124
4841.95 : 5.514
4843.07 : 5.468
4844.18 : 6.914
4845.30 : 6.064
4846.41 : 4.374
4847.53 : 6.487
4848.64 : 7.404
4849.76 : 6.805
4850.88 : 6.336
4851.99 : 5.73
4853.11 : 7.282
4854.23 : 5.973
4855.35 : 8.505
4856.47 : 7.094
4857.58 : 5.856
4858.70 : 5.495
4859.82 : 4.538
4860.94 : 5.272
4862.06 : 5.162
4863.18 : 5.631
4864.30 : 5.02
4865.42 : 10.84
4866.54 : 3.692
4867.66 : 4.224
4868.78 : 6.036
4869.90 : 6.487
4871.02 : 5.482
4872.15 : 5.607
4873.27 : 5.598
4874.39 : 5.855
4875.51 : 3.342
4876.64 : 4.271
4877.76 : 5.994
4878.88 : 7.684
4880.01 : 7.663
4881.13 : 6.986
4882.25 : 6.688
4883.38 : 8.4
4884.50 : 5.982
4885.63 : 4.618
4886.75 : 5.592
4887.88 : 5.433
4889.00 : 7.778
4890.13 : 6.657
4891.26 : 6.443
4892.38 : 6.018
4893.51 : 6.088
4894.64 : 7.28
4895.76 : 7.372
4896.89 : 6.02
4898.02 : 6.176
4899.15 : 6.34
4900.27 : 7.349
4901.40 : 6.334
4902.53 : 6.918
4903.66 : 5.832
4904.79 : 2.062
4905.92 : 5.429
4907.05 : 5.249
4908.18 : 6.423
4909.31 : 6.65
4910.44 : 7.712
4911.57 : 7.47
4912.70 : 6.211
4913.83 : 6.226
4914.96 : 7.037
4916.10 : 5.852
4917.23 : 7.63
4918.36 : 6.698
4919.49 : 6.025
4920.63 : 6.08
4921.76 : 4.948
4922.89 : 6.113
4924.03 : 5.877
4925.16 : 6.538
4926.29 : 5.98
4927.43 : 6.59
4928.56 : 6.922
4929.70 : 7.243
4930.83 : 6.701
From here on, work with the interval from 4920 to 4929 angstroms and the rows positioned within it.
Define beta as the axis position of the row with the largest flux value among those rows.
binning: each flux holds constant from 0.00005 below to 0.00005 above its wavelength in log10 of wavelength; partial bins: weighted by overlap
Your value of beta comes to 4928.56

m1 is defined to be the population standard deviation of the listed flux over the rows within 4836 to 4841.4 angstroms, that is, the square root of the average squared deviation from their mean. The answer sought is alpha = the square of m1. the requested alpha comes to 0.5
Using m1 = 0.73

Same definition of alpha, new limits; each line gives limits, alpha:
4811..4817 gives 0.6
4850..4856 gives 1.0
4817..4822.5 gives 0.1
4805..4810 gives 1.2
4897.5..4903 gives 0.2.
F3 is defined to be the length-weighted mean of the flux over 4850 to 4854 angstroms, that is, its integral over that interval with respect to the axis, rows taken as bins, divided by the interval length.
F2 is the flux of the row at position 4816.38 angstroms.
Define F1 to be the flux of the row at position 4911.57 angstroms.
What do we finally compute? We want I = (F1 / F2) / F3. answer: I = 0.138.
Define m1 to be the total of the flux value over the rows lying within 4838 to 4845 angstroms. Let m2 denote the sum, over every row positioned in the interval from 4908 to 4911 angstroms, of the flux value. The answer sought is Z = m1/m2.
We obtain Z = 1.8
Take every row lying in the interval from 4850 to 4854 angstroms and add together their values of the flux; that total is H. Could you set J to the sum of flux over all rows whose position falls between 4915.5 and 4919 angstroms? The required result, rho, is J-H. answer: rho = 0.8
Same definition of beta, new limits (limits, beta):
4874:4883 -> 4878.88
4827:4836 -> 4835.27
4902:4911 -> 4910.44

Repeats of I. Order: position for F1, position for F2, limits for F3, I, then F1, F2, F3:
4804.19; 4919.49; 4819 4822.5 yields 0.123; 5.802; 6.025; 7.85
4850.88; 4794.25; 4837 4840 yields 0.161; 6.336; 5.969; 6.60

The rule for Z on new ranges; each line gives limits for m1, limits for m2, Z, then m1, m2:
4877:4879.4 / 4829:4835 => 0.5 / 14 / 28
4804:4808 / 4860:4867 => 0.8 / 28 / 36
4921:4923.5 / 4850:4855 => 0.4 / 11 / 25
